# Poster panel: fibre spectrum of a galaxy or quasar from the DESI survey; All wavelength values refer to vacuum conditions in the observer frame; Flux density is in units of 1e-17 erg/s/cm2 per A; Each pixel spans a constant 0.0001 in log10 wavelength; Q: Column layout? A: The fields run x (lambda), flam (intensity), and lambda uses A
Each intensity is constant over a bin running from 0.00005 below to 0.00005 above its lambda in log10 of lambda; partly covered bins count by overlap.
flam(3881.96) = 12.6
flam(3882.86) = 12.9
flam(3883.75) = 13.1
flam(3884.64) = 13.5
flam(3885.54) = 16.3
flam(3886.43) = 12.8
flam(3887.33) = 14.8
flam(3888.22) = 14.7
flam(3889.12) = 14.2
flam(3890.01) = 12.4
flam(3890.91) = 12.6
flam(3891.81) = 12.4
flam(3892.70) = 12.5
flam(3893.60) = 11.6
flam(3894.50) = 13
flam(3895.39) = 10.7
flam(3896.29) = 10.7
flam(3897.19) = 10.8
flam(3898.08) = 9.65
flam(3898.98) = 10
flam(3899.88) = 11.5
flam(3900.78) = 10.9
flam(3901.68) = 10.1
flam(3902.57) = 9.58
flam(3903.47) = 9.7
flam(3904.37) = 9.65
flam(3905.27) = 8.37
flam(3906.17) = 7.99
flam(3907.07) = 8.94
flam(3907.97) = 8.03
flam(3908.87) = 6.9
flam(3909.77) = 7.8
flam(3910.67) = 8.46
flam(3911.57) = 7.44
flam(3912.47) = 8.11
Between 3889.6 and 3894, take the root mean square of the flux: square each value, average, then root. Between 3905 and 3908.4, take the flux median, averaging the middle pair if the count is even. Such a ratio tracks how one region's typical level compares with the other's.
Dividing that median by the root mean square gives 0.666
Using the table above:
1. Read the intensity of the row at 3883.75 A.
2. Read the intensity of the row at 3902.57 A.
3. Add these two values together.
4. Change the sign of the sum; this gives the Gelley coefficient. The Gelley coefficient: -22.7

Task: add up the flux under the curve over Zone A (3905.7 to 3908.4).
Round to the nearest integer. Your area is 22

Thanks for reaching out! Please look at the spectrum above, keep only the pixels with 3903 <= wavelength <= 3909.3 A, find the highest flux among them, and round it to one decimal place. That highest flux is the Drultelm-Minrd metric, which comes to 9.7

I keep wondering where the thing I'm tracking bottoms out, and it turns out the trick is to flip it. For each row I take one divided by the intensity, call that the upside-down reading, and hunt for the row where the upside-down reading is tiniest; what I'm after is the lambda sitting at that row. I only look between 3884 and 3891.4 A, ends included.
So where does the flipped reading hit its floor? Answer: 3885.54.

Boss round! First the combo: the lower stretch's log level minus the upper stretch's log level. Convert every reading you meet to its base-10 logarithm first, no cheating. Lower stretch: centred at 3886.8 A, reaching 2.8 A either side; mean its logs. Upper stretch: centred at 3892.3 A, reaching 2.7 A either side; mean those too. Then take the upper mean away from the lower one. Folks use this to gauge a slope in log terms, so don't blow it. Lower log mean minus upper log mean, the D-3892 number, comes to 0.063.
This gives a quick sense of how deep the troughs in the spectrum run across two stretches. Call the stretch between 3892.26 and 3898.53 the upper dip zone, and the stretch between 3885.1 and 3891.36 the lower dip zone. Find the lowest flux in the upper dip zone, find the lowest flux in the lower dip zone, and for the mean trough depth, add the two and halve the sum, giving 11.0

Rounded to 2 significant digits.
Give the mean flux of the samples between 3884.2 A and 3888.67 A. 14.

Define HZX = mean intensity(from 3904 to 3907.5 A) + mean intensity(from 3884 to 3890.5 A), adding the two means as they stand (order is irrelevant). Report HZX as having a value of 22.8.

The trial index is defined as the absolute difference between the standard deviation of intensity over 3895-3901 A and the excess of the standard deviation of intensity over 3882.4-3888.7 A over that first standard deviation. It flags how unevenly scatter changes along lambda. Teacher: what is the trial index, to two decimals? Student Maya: 0.08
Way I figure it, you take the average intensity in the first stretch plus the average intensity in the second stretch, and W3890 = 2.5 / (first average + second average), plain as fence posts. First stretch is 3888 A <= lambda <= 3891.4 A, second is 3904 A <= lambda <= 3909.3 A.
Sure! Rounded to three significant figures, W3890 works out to 0.115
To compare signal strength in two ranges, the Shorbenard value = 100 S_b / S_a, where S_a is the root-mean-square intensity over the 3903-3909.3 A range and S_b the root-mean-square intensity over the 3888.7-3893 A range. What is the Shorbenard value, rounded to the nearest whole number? 150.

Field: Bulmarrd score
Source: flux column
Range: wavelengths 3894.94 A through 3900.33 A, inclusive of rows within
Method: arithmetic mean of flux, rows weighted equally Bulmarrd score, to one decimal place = 10.6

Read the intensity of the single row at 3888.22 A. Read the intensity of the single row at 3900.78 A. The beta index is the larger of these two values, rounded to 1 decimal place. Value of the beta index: 14.7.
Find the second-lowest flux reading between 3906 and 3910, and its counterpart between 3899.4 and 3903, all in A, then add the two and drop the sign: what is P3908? 17.9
